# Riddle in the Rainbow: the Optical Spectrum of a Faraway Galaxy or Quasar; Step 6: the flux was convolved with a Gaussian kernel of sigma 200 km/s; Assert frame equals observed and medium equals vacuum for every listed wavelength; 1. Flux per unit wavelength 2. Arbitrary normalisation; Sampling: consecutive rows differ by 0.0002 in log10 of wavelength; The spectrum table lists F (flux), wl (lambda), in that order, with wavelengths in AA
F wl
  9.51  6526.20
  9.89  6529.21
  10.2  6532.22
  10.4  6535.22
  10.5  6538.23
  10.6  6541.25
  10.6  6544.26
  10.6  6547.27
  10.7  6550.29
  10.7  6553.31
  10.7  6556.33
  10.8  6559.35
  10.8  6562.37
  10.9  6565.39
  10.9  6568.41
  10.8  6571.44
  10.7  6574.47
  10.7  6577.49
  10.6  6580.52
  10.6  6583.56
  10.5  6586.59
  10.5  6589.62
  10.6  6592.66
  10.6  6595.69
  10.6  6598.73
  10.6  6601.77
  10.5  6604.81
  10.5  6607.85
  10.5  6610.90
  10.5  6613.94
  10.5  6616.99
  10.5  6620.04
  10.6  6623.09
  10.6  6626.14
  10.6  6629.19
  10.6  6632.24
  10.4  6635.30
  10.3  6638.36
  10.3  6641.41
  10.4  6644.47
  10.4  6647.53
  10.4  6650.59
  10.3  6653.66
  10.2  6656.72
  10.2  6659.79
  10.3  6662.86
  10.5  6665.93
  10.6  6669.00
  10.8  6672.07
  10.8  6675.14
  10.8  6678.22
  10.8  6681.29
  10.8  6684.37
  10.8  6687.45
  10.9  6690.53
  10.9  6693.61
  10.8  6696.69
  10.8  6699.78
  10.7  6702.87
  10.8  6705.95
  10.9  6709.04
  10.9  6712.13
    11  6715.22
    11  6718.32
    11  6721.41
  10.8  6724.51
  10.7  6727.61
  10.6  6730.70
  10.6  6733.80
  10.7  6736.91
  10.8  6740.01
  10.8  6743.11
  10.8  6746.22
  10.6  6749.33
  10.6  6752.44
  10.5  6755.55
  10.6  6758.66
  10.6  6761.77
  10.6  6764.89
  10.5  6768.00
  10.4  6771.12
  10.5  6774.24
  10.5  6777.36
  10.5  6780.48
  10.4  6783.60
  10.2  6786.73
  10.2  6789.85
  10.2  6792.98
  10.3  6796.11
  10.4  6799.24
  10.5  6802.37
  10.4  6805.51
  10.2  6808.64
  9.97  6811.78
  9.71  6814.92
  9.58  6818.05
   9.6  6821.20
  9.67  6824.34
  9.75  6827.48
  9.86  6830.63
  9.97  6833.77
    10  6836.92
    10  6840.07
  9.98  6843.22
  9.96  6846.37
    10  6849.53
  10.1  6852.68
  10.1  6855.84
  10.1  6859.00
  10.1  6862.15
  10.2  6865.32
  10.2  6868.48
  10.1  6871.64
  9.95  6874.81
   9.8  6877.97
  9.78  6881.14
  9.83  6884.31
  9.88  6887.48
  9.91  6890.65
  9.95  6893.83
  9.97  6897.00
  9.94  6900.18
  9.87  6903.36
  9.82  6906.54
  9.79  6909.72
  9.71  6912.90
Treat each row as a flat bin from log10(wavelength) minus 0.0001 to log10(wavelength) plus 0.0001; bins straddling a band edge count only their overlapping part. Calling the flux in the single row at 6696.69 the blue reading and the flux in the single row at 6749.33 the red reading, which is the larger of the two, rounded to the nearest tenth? 10.8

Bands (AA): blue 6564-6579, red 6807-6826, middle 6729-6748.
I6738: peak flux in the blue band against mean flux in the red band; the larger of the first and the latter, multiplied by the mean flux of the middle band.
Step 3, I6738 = 117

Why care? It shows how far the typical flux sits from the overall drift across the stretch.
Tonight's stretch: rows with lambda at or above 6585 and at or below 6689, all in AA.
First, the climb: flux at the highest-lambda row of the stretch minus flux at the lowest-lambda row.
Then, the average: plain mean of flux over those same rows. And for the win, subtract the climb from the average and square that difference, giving 105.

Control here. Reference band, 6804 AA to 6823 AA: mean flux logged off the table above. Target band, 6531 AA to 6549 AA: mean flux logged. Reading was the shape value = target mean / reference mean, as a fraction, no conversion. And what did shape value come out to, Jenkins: 1.06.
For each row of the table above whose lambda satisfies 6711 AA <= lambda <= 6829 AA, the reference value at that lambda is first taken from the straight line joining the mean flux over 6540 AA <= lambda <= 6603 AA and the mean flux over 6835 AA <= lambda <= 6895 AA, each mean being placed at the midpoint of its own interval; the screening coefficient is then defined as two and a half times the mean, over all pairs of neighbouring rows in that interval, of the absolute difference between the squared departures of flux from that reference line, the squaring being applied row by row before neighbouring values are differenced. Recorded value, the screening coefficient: 0.13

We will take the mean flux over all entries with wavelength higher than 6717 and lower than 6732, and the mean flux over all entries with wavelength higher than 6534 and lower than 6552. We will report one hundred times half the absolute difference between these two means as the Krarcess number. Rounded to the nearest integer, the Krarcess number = 13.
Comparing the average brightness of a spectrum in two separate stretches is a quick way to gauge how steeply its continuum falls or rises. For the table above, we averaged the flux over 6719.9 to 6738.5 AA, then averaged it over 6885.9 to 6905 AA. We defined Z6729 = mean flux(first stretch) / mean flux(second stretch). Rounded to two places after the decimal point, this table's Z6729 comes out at 1.08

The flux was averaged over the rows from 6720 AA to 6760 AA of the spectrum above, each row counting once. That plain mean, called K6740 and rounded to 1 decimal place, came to 10.7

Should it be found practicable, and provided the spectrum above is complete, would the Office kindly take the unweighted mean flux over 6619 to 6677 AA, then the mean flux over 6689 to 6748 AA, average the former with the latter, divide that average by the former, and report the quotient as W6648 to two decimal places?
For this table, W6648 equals 1.02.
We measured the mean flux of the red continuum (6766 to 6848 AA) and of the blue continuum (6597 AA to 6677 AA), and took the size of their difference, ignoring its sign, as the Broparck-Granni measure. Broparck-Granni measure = 0.4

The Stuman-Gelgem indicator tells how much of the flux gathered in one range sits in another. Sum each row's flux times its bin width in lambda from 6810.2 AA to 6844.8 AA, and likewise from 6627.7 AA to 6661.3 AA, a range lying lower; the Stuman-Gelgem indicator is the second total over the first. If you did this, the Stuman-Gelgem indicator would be 1.03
